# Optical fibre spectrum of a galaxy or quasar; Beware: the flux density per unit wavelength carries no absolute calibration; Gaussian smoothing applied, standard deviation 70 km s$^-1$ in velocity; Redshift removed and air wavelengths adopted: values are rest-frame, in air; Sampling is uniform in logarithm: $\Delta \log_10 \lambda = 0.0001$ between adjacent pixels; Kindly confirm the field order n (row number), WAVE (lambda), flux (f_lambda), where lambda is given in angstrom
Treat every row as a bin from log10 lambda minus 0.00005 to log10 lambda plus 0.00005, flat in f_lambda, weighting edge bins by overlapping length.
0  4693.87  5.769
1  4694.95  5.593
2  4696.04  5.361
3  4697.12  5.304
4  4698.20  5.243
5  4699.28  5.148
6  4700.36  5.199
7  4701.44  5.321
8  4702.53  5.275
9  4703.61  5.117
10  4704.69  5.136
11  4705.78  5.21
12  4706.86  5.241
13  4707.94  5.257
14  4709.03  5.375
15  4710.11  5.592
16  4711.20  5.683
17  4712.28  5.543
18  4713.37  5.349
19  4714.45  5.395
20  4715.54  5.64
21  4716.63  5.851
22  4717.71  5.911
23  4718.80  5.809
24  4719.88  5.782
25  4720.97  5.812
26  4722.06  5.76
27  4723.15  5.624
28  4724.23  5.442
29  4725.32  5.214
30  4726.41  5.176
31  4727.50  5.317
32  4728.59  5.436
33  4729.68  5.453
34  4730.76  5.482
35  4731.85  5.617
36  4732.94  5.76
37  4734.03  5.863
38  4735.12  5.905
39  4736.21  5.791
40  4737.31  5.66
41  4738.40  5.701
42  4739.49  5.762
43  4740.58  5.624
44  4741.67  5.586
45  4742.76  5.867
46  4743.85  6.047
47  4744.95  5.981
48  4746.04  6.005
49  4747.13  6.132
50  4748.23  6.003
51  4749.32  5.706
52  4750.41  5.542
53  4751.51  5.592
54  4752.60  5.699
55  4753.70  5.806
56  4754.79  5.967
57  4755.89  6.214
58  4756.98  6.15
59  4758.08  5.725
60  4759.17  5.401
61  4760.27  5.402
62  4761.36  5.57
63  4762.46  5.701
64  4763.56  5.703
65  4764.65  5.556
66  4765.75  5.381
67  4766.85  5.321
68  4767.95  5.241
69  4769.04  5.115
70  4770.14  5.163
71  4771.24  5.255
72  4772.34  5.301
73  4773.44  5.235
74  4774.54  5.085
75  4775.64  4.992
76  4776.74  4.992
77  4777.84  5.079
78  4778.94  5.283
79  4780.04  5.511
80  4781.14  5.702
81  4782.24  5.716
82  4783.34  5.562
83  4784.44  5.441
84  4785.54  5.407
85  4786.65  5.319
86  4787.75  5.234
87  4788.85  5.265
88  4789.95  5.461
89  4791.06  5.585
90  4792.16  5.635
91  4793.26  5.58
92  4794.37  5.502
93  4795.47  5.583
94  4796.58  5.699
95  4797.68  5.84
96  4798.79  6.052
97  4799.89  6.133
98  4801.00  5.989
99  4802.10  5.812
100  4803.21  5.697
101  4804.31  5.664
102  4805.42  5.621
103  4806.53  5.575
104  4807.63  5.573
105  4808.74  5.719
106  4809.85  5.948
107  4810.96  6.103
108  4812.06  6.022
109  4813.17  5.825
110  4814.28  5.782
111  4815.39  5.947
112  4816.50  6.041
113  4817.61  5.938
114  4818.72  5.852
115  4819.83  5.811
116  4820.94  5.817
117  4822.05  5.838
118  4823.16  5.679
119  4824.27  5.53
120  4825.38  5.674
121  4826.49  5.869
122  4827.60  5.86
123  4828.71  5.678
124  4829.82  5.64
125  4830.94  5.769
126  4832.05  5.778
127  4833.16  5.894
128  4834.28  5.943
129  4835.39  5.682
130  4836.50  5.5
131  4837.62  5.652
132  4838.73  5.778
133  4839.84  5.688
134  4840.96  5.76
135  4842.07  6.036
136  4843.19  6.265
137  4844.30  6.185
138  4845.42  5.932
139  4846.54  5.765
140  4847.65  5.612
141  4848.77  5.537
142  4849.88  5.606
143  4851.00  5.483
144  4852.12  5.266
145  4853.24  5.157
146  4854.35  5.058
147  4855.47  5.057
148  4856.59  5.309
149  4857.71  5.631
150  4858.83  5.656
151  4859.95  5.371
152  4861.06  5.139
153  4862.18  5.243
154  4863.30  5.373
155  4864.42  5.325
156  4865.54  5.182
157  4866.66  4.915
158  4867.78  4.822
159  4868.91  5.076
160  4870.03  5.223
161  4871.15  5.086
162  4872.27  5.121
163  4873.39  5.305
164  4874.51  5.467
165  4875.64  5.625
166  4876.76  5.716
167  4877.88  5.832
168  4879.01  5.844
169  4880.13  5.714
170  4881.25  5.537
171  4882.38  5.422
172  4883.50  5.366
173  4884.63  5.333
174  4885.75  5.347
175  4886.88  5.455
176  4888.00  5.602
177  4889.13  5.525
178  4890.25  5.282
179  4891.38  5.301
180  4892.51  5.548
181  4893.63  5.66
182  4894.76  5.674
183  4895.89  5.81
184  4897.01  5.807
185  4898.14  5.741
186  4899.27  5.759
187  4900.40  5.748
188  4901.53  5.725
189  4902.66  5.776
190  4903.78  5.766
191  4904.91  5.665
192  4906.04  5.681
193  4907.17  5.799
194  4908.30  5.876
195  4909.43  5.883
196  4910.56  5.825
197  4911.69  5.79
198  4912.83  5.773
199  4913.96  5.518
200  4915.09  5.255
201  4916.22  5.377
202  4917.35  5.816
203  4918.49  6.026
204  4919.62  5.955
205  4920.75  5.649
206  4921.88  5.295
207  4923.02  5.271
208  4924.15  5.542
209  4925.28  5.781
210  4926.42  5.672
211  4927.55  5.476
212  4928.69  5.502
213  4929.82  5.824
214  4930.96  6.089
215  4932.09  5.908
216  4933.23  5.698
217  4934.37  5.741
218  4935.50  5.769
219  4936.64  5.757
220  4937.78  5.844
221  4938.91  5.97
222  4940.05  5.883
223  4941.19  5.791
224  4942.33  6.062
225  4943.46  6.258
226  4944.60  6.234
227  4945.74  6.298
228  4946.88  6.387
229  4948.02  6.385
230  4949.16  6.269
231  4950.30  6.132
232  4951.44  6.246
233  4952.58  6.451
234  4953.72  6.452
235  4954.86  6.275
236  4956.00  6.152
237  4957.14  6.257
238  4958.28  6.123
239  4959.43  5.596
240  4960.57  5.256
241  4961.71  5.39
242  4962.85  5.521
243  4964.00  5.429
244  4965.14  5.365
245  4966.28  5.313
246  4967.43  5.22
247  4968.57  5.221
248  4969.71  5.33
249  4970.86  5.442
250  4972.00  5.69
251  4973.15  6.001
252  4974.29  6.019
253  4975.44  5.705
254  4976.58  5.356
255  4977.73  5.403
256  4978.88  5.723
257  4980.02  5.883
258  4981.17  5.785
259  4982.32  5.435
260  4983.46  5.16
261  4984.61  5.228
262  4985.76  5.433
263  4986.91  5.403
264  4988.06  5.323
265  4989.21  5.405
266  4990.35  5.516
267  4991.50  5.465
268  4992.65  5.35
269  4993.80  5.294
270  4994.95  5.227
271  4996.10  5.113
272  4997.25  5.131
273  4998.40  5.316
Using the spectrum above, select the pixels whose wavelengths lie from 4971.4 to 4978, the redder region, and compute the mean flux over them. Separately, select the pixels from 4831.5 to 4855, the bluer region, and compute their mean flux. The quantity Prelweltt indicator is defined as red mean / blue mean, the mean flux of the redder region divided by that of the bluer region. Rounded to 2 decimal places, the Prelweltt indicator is 1.00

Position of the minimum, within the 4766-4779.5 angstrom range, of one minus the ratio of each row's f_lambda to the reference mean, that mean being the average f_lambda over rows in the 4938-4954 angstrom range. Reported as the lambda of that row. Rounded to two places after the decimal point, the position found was 4766.85 angstrom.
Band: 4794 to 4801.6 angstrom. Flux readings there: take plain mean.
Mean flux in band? 5.8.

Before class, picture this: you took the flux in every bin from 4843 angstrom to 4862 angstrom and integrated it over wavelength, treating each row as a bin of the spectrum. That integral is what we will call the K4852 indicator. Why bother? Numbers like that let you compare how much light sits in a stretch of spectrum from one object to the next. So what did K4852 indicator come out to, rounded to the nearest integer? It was 105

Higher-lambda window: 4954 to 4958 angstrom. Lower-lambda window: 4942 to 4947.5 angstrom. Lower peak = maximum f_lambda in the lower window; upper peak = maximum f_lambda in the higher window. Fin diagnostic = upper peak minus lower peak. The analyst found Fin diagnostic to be -0.1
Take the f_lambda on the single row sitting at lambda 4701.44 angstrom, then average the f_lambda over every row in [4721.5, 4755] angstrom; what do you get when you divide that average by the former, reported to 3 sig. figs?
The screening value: 1.07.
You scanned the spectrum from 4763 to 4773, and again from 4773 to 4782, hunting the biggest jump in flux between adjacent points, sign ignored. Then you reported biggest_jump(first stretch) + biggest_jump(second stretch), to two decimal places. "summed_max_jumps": 0.40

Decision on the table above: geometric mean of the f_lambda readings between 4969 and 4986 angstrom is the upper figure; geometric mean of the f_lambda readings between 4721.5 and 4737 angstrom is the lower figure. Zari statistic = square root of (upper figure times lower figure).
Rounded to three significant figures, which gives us 5.56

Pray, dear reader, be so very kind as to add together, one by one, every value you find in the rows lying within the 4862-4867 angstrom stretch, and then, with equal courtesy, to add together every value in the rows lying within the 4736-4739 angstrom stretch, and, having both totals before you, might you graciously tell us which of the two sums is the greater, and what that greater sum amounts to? 26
